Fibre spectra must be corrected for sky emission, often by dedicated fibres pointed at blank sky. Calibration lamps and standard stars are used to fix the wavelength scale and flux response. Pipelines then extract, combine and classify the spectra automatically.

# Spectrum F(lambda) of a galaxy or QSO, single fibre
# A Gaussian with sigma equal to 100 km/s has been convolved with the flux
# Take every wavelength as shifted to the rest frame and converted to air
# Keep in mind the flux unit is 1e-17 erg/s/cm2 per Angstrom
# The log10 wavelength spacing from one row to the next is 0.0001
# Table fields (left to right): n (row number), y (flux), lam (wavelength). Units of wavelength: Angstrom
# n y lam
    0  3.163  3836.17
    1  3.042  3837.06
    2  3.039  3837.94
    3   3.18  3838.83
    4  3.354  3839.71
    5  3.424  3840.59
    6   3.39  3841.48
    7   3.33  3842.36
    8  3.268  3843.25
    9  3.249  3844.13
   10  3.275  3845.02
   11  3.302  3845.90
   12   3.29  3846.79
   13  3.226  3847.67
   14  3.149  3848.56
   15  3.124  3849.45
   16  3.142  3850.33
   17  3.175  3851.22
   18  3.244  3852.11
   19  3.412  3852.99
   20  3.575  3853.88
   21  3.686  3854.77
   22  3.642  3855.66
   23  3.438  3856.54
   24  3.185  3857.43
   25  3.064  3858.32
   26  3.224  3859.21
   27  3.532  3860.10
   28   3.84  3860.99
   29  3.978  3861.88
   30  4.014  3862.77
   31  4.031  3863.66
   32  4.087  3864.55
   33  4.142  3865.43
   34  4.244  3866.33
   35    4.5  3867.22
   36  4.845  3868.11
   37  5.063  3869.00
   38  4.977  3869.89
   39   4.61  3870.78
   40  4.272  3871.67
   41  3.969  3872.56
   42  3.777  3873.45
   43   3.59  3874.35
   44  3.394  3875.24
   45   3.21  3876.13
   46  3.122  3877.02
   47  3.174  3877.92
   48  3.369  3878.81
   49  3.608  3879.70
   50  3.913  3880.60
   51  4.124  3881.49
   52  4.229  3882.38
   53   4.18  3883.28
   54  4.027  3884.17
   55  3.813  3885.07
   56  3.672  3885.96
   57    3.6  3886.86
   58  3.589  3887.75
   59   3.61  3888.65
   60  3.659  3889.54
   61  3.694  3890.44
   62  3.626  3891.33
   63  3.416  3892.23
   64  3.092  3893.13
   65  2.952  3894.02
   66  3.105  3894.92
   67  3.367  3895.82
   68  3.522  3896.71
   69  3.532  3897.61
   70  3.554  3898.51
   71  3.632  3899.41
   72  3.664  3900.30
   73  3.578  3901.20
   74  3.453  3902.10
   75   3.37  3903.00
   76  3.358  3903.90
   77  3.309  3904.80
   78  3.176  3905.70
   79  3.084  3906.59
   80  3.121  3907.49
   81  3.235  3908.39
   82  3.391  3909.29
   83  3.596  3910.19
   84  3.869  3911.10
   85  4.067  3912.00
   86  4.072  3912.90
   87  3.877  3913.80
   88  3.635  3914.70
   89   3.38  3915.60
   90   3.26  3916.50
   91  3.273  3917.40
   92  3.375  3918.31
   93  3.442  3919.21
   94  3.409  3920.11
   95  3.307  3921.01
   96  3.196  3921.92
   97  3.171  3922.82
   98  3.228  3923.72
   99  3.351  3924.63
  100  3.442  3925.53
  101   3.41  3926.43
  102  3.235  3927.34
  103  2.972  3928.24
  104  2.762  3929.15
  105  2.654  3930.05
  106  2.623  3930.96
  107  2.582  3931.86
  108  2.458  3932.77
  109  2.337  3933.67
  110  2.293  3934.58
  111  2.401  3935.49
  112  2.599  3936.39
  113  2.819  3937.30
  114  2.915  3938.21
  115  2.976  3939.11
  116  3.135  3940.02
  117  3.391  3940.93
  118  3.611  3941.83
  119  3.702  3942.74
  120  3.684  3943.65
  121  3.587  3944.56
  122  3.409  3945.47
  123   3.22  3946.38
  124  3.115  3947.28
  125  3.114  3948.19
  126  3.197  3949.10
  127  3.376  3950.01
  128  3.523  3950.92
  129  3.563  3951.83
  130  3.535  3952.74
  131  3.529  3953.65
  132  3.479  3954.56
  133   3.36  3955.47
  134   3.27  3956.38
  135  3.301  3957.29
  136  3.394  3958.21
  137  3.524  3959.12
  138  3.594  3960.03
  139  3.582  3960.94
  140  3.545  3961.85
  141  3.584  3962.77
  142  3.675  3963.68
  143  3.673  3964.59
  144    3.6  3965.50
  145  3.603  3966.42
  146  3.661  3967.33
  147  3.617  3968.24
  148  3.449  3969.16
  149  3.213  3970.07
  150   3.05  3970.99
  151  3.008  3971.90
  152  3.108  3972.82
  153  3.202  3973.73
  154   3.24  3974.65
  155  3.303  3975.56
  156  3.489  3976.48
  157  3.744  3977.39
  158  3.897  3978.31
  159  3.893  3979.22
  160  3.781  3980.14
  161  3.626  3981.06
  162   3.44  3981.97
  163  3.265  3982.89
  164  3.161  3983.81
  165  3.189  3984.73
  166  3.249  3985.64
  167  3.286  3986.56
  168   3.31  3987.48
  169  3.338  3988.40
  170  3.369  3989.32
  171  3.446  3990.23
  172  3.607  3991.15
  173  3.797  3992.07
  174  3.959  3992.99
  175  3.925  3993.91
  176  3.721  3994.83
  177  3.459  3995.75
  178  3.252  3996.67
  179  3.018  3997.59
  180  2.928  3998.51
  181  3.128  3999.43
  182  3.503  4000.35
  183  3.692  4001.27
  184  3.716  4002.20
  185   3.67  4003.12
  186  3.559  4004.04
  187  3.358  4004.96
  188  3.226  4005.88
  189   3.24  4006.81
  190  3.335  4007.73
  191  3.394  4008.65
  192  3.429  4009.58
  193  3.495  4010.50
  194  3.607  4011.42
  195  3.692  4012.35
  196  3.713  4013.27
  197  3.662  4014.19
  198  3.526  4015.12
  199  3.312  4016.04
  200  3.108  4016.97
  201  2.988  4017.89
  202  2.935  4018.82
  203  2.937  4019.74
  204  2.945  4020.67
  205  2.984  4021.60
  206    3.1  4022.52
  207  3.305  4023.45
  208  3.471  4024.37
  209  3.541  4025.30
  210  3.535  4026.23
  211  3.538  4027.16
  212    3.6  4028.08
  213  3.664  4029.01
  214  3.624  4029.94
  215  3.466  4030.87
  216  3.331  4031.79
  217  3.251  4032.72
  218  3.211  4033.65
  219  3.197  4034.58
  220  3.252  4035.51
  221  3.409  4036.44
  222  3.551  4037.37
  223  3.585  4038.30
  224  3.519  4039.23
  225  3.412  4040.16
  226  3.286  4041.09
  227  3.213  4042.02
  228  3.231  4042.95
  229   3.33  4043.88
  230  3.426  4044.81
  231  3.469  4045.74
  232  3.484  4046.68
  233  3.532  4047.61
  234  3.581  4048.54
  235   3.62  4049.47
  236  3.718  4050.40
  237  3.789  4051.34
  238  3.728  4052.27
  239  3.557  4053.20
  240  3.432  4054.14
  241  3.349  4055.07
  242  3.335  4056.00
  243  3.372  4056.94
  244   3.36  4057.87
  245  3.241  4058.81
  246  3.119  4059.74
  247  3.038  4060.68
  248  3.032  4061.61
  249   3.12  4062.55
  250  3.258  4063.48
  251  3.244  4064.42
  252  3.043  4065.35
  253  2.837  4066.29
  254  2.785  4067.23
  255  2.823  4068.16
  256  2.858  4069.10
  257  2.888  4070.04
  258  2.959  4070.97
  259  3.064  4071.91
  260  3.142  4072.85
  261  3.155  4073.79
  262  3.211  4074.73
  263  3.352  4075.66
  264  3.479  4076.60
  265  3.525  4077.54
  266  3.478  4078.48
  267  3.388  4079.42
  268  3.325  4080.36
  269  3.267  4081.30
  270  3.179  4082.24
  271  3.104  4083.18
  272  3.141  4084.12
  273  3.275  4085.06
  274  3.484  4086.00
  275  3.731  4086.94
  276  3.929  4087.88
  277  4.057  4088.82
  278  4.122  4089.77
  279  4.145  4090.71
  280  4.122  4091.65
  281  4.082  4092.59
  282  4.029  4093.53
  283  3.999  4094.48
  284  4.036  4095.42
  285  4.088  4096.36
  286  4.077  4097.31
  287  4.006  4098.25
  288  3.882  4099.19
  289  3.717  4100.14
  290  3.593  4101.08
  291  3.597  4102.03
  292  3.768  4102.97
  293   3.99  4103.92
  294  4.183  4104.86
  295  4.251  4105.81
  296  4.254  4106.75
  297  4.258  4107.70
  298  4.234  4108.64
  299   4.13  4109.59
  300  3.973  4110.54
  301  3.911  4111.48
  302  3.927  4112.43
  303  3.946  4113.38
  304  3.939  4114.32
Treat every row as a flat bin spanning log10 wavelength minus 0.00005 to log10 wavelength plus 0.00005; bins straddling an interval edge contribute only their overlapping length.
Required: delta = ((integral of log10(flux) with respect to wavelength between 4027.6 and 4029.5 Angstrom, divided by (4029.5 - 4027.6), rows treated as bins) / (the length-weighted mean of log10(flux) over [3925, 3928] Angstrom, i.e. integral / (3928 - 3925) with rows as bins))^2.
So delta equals 1.15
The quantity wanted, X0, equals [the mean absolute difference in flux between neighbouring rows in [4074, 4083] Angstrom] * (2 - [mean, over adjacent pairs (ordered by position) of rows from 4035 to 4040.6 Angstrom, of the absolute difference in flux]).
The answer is 0.16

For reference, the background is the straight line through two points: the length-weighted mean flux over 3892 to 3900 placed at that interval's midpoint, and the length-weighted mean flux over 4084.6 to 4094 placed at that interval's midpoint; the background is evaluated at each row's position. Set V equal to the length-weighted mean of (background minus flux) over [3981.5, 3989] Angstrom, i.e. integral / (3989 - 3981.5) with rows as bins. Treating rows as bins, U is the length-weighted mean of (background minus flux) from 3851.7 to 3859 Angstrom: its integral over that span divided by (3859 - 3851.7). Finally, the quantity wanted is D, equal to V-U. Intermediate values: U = -0.16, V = 0.3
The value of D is 0.5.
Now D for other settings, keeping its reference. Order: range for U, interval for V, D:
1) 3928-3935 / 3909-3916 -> -1.2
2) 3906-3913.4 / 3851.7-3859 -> 0.0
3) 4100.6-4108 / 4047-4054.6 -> 0.2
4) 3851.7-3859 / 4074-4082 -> 0.7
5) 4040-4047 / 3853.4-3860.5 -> -0.6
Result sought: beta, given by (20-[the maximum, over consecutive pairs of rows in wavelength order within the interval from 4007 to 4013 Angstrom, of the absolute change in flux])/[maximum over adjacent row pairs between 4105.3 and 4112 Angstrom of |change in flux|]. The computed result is 127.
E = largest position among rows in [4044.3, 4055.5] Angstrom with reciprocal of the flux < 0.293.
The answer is 4054.14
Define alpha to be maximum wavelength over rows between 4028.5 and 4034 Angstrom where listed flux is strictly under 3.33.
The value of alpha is 4033.65 Angstrom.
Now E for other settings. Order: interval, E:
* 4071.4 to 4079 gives 4078.48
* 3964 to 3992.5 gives 3992.07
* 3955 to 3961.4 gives 3960.94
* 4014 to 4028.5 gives 4028.08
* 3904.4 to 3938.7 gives 3925.53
